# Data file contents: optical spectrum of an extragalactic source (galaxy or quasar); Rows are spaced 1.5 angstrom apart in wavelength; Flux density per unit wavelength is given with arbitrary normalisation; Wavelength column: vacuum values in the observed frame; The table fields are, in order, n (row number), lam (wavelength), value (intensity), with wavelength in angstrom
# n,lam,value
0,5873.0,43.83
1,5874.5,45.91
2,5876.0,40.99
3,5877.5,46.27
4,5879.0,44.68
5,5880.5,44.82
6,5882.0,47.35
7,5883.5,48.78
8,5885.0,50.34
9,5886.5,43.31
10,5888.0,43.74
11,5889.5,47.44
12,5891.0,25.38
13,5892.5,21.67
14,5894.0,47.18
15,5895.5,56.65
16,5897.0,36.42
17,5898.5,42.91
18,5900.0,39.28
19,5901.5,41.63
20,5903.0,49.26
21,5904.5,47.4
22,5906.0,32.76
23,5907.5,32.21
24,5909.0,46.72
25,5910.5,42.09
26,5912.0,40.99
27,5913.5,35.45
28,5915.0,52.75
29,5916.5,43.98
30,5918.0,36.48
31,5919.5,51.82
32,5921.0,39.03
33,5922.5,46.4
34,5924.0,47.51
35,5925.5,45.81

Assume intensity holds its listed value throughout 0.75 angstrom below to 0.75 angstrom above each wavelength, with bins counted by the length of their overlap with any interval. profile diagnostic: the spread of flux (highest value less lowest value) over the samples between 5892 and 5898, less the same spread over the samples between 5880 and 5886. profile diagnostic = 29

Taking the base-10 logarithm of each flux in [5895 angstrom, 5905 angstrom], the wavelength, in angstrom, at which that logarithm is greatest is 5895.5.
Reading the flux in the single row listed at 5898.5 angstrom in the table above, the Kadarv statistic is 42.91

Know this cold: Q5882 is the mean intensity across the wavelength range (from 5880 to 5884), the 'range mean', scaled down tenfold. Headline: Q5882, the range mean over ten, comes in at 4.70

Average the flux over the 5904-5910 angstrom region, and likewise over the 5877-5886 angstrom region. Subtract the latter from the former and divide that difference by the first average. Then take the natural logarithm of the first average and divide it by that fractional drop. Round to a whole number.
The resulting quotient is -20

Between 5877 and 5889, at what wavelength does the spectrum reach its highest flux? 5885.0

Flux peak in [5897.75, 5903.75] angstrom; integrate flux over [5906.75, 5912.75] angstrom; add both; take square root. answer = 17.1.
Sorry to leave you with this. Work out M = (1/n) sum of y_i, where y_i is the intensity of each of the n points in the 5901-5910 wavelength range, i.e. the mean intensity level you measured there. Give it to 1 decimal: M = 41.7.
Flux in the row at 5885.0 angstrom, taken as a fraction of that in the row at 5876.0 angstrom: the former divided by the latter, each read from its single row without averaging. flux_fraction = 1.2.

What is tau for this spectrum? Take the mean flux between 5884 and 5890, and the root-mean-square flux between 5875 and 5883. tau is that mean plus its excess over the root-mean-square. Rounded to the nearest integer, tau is 48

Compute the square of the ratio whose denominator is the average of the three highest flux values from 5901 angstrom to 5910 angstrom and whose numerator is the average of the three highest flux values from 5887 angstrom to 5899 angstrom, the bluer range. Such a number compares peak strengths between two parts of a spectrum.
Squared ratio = 1.11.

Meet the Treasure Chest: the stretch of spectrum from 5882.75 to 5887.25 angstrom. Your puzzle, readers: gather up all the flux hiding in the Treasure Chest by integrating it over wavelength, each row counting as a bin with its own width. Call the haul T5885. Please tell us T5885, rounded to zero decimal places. 214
